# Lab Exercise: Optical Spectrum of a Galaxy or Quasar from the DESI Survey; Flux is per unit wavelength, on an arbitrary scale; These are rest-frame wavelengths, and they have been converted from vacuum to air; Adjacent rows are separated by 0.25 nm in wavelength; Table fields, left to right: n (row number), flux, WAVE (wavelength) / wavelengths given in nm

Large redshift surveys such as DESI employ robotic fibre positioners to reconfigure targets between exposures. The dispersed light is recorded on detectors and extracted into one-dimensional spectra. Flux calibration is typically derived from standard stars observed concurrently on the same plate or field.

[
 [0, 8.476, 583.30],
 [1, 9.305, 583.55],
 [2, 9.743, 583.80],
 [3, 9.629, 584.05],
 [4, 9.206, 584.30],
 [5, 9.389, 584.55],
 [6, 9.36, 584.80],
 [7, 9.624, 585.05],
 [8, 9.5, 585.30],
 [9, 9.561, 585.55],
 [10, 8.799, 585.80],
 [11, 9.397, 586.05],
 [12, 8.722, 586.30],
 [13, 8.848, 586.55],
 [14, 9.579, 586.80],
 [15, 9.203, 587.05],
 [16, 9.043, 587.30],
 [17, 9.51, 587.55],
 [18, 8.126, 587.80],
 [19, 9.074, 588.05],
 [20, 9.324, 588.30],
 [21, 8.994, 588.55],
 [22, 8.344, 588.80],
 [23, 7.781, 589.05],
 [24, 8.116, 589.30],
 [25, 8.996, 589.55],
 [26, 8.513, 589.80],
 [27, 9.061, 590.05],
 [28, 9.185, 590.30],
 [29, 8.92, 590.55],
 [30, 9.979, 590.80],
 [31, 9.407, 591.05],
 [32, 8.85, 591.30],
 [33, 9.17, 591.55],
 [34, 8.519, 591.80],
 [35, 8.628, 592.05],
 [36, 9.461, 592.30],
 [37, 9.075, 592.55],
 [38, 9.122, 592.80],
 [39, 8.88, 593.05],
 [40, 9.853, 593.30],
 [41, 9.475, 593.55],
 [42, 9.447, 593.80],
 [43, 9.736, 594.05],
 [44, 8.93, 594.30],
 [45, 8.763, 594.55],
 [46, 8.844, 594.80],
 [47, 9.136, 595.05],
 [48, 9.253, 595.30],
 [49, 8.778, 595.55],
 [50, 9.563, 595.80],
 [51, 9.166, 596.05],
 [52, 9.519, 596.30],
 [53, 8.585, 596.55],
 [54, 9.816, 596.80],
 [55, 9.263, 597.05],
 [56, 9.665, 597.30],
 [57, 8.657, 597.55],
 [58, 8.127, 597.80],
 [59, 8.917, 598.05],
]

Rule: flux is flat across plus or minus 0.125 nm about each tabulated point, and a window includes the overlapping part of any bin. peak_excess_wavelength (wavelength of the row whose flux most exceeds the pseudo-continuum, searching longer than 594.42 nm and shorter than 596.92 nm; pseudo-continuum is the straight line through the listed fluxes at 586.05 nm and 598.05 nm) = 596.80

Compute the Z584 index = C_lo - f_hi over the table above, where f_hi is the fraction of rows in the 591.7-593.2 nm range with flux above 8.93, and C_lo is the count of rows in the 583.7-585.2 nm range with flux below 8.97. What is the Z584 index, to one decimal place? -0.5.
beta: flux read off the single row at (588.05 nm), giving 9.074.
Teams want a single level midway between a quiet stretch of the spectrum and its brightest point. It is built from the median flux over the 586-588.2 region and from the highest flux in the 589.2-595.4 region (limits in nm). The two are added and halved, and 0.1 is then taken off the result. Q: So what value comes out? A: 9.43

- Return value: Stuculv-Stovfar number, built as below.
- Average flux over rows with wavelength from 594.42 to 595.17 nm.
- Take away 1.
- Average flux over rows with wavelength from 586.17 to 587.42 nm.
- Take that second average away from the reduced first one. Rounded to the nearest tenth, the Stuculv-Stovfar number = -1.2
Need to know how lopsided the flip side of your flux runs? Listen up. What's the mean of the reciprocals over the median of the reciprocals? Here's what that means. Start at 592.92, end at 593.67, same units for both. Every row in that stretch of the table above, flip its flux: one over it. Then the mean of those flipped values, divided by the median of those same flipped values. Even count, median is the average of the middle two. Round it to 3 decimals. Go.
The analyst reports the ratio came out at 1.010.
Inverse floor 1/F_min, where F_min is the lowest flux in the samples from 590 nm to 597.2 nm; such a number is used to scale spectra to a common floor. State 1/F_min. 0.117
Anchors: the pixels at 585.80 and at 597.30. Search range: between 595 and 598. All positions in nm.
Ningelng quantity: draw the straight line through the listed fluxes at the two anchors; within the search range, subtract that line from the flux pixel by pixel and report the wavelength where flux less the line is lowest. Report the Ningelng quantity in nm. 597.80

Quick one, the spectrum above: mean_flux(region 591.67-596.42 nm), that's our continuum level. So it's 9.17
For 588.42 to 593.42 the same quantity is 8.94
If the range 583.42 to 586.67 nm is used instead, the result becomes 9.31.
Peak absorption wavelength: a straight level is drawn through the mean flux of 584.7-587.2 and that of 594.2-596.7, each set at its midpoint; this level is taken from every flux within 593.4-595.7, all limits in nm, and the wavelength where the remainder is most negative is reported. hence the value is 594.55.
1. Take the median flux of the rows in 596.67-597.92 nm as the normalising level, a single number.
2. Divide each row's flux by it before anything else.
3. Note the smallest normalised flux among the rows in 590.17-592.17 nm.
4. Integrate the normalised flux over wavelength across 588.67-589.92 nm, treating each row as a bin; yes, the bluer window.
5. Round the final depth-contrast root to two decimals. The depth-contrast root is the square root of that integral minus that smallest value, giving 0.46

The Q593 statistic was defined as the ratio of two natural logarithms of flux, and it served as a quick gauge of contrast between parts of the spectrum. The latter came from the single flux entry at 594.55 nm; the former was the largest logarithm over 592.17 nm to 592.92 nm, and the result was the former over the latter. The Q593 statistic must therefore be 1.04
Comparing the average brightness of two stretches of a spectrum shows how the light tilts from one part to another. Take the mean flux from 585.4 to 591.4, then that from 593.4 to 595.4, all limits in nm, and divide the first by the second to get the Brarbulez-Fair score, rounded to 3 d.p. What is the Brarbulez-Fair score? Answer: 0.975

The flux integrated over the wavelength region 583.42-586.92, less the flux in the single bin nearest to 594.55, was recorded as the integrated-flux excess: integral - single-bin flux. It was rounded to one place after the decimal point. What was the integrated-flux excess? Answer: 23.9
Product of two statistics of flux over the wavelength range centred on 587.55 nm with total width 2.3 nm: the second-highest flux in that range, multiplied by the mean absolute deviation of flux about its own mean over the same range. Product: 2.76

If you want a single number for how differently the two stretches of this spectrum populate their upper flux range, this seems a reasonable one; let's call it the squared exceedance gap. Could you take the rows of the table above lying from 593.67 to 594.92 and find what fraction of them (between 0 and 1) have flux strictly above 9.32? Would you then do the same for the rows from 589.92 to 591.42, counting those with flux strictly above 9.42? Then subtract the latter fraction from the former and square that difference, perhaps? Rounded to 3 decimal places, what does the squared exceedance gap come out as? 0.054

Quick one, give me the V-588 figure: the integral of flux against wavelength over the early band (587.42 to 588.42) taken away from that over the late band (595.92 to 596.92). 0.3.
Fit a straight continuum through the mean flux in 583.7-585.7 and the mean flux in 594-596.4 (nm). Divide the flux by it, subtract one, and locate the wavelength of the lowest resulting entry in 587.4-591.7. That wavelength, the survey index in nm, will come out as 589.05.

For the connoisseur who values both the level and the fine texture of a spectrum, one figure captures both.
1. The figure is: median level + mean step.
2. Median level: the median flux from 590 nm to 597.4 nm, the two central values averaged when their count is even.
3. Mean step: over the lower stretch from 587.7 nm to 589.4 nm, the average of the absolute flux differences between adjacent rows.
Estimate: 9.681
